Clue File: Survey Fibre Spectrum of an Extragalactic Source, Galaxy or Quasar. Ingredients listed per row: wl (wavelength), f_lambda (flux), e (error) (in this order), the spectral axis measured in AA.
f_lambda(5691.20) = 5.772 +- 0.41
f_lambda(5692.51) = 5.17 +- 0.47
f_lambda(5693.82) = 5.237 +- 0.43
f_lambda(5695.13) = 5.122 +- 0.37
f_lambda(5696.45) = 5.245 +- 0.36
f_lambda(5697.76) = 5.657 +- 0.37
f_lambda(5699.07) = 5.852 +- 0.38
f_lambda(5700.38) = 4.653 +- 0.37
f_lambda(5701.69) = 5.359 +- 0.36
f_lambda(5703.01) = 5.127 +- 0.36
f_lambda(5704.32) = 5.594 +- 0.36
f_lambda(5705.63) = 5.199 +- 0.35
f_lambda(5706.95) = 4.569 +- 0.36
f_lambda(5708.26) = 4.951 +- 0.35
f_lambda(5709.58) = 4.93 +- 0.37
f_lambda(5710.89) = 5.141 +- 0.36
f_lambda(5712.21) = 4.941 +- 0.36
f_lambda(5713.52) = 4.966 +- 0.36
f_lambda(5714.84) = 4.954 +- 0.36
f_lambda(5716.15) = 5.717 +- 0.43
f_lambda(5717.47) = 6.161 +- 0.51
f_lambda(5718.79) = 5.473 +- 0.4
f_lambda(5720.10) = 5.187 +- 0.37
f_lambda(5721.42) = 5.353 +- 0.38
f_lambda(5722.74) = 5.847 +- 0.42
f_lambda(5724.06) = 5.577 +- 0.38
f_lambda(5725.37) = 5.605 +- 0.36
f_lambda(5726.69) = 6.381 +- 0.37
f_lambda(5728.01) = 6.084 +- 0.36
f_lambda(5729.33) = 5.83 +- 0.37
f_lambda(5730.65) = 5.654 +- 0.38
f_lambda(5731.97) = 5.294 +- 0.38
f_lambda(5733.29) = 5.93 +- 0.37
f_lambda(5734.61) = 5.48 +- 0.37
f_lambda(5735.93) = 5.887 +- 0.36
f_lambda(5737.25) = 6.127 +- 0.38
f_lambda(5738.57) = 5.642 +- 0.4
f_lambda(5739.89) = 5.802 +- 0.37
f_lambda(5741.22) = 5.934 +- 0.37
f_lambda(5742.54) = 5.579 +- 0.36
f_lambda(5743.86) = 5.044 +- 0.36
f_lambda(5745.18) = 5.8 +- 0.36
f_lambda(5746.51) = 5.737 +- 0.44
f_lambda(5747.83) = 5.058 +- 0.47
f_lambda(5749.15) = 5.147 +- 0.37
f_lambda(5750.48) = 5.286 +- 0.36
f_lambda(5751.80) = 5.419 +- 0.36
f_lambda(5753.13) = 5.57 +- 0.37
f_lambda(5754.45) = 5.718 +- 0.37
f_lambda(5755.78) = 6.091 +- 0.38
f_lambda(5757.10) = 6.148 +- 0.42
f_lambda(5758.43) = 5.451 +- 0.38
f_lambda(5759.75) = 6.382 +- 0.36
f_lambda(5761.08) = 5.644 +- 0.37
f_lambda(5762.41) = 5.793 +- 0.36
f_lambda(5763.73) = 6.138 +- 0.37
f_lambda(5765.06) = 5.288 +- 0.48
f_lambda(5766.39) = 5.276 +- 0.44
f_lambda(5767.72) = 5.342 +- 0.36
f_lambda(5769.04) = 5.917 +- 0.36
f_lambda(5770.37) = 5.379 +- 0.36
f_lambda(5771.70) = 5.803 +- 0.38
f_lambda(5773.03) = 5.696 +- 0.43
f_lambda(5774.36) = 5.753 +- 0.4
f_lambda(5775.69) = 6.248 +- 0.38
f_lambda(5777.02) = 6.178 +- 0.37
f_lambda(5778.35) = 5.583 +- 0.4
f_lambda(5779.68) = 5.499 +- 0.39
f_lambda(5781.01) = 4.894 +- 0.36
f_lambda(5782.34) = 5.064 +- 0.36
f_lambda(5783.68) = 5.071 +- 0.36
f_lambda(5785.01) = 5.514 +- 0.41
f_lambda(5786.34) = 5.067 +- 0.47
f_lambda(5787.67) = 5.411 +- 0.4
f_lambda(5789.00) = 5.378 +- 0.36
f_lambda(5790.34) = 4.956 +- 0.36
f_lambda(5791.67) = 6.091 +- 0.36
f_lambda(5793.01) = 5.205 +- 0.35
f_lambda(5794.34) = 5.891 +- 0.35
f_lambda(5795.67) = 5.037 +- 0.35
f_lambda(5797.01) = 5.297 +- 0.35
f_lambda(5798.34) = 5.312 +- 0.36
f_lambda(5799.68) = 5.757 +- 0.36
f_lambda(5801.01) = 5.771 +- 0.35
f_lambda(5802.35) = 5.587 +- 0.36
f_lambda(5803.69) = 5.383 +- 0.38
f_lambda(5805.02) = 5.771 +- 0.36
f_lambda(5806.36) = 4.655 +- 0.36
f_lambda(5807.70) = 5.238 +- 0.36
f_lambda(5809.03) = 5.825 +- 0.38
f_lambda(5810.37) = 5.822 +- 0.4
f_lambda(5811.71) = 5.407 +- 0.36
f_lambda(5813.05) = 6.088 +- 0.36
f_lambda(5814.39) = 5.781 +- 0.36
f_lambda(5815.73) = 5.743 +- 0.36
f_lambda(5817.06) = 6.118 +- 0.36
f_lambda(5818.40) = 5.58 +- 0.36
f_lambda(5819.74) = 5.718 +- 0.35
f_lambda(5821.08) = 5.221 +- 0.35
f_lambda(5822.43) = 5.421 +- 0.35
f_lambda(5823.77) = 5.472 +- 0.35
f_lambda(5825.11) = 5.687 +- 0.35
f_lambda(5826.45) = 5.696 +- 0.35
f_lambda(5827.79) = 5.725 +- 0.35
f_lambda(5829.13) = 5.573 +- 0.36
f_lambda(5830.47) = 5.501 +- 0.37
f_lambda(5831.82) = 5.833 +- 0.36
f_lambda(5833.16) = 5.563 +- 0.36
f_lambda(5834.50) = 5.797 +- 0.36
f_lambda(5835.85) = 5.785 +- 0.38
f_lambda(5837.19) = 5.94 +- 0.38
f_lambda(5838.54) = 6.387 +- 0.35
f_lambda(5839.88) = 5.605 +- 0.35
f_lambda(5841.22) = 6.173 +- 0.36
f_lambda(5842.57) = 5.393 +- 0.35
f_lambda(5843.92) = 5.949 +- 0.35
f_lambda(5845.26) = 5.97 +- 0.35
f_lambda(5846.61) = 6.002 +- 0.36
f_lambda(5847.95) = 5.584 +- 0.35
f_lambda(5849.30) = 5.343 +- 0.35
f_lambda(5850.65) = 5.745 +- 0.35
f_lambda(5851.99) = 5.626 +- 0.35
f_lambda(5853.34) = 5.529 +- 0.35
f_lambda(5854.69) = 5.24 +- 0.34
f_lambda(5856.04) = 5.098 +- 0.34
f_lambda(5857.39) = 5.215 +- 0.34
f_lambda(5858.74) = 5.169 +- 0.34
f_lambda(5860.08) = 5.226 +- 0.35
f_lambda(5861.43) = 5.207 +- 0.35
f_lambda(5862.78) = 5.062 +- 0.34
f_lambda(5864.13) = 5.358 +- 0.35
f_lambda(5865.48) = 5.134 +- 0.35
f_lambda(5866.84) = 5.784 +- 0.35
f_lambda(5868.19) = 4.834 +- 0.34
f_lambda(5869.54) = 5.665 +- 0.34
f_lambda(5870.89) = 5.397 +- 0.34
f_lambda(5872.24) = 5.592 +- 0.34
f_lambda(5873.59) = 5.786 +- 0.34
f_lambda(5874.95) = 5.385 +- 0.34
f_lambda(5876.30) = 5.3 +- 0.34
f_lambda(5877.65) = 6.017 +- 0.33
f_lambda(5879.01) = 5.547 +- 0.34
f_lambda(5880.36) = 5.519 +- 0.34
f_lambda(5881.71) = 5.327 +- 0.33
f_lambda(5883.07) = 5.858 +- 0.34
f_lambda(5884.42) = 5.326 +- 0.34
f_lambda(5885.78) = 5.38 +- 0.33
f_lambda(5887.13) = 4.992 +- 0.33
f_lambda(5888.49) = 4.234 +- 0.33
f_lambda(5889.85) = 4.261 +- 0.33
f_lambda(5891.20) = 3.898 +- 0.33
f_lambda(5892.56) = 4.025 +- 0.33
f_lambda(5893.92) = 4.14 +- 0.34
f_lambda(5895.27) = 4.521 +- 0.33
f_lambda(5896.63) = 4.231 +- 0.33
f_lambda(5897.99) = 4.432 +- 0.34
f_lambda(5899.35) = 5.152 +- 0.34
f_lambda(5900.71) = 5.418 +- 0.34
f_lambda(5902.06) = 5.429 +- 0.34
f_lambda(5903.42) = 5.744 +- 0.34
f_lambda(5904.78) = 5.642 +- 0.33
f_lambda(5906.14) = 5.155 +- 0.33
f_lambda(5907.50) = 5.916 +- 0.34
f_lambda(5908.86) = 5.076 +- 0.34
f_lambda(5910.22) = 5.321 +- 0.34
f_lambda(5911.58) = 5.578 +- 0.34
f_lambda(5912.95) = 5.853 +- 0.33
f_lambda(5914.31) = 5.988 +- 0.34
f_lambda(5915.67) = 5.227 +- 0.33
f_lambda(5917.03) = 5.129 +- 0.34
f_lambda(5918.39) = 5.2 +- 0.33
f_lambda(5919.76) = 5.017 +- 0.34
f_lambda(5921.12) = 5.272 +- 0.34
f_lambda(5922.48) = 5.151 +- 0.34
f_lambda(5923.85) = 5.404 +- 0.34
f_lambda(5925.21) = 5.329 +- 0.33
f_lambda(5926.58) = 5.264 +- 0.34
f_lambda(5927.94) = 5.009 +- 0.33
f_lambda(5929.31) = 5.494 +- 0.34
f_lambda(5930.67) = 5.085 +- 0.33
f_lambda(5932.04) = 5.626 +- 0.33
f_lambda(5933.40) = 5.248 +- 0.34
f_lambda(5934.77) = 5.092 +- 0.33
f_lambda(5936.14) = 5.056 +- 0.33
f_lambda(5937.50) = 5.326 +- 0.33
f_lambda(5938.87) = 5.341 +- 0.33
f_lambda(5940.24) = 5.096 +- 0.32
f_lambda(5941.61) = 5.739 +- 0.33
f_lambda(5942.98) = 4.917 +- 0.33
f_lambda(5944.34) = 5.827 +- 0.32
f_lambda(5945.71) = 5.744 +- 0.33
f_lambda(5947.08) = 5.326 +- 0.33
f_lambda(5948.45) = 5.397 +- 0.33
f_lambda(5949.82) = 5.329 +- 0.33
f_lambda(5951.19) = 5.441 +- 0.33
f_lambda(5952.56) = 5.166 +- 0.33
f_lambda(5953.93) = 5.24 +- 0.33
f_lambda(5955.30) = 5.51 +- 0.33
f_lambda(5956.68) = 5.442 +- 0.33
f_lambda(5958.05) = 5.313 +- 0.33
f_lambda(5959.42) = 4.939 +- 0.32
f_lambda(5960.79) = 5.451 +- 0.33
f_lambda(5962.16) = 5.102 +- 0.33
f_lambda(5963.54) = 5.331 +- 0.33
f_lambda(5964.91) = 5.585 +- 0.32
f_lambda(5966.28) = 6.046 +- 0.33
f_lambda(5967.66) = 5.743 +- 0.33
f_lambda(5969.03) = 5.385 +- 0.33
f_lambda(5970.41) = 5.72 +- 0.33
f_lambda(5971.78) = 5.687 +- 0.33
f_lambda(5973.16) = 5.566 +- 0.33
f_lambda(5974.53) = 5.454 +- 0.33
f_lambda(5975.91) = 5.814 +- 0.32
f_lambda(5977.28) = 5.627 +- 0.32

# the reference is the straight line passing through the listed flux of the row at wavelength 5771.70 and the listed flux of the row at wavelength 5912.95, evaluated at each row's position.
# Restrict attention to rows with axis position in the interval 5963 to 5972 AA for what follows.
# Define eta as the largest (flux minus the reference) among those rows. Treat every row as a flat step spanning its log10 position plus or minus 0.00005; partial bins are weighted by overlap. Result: 0.17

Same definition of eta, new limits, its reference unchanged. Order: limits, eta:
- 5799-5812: 0.01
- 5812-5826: 0.30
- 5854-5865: -0.48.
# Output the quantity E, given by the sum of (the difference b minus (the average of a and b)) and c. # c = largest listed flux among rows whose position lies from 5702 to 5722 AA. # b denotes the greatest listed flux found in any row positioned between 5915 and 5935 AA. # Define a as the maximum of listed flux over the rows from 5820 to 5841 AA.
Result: 5.78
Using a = 6.387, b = 5.626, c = 6.161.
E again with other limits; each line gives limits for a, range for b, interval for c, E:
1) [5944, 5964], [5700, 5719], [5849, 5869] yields 5.95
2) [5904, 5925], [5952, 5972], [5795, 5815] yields 6.12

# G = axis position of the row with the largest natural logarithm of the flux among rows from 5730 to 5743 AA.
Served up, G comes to 5737.25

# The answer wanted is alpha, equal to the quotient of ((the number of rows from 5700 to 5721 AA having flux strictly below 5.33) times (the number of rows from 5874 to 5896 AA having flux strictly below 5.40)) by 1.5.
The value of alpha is 88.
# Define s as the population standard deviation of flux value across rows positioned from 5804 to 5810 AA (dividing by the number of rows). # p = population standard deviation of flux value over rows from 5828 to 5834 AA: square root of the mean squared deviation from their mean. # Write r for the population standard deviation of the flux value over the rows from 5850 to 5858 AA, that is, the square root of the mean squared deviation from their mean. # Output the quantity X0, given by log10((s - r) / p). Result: 0.27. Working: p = 0.13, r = 0.237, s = 0.47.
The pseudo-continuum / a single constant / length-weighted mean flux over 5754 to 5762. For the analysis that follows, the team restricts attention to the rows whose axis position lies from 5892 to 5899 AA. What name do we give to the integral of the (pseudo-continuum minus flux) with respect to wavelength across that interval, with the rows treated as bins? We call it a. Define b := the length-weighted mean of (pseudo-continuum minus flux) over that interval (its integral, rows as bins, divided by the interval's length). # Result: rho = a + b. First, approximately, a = 11.1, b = 1.59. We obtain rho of 12.7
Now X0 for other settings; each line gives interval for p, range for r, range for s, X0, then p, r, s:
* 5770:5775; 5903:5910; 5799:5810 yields -0.59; 0.17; 0.332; 0.37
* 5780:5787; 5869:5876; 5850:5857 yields -0.38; 0.21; 0.155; 0.24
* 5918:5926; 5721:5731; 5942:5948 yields -0.31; 0.13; 0.302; 0.36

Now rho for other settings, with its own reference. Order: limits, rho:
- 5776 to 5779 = -0.1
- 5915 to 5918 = 2.9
